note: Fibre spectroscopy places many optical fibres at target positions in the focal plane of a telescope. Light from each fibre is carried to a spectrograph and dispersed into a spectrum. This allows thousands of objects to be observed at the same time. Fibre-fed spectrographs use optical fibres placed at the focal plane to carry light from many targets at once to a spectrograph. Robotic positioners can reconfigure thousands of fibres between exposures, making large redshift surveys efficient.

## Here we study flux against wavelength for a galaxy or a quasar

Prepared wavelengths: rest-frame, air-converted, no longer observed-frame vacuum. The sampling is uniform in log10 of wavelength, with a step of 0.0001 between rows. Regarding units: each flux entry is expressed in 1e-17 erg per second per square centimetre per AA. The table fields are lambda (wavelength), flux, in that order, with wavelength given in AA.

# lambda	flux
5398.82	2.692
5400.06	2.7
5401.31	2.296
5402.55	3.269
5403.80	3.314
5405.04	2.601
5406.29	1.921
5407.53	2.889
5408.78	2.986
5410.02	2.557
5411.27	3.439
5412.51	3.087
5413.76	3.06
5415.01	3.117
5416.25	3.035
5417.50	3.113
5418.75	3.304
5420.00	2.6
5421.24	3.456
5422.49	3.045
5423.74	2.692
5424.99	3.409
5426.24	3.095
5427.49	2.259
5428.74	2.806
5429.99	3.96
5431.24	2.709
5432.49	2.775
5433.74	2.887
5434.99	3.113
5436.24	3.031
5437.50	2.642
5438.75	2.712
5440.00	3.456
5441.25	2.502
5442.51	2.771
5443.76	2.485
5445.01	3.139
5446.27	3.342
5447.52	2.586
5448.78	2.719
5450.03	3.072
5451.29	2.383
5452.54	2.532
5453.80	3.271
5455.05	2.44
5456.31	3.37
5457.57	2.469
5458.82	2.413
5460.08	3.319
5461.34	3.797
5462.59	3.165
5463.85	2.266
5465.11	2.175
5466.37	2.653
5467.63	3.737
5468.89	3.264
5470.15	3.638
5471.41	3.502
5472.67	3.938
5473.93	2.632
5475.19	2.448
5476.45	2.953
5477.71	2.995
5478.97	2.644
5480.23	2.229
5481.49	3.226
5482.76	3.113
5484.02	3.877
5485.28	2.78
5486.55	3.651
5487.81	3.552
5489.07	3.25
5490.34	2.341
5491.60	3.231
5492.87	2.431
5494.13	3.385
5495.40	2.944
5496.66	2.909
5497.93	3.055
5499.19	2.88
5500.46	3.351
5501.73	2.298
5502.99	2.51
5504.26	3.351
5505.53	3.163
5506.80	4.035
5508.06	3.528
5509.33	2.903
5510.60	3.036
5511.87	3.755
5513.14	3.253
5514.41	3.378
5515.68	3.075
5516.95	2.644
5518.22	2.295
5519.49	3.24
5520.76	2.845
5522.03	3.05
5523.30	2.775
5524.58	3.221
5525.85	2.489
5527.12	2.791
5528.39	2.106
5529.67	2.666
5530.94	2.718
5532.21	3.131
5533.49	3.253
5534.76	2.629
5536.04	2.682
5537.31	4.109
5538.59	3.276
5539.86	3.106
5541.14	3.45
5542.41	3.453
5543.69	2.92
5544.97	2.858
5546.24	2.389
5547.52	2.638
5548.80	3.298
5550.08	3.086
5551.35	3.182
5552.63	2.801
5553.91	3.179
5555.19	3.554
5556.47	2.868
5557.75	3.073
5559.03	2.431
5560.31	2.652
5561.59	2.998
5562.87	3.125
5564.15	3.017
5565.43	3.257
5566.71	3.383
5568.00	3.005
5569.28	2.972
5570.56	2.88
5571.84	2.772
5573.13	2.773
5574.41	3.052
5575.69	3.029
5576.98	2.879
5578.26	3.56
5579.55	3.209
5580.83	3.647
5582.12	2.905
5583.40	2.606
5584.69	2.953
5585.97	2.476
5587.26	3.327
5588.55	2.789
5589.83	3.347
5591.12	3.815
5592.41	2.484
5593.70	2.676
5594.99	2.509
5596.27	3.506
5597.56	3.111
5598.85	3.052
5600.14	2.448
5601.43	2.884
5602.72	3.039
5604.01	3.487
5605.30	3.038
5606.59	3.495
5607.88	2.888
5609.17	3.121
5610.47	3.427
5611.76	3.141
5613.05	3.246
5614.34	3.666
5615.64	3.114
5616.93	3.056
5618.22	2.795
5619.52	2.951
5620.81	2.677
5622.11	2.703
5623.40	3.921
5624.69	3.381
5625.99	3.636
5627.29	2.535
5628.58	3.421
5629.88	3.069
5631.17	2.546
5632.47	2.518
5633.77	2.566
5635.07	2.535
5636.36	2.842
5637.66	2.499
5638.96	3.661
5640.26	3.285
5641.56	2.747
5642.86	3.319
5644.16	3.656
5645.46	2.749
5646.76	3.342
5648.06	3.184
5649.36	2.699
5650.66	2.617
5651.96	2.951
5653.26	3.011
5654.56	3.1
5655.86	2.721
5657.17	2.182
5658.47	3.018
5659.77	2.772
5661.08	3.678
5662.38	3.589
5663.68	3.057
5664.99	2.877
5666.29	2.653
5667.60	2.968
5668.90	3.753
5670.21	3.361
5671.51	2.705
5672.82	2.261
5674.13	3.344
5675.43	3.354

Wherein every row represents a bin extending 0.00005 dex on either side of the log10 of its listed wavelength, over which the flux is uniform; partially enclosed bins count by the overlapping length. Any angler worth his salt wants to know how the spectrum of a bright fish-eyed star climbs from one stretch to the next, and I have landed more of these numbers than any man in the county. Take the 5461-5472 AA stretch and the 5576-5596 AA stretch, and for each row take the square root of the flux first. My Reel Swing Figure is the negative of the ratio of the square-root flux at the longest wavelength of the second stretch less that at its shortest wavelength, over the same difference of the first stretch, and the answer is -1.5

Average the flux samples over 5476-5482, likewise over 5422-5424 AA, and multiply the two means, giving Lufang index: 8.1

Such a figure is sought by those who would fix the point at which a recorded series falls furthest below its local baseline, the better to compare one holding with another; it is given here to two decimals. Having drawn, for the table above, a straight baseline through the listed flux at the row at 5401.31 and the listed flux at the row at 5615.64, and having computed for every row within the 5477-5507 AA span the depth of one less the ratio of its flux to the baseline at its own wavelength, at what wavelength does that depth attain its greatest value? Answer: 5501.73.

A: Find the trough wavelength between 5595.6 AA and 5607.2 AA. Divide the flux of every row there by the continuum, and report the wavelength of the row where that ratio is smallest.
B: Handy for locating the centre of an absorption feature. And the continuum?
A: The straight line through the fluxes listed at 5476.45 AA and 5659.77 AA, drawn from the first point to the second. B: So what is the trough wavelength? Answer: 5600.14 AA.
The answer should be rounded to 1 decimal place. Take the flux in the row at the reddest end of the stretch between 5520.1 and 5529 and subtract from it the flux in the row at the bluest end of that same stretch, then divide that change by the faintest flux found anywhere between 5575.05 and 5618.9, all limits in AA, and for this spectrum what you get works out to -0.3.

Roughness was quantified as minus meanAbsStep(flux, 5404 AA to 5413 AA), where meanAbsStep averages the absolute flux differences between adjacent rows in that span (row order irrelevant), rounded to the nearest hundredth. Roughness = -0.57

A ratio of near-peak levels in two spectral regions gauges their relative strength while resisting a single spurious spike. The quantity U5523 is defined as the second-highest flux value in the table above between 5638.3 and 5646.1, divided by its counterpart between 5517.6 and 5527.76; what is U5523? 1.14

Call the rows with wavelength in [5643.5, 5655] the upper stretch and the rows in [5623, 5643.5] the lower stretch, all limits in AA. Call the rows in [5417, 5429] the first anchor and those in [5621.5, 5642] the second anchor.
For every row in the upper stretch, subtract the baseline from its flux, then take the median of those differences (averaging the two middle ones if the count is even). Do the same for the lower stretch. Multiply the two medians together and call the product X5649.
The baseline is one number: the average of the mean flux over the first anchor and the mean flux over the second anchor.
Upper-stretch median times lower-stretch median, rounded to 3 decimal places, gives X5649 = -0.001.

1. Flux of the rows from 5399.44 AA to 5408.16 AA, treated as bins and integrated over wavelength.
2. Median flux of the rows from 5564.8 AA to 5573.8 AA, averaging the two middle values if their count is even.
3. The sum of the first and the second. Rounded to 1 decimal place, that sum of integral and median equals 26.6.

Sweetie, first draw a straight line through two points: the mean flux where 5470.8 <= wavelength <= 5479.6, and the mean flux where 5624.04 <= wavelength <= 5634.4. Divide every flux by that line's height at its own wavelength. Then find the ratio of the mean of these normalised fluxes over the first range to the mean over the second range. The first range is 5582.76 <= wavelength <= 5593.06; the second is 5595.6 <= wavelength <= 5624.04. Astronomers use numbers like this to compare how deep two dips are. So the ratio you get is 0.949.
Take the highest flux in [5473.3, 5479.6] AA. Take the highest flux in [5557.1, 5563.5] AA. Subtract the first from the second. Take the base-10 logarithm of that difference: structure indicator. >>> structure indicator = -0.9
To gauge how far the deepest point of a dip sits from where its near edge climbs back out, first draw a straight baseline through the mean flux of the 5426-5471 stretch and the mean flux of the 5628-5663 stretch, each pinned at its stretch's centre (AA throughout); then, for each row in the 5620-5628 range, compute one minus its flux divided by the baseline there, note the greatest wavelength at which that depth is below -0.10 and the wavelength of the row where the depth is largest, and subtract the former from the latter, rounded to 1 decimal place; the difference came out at 1.3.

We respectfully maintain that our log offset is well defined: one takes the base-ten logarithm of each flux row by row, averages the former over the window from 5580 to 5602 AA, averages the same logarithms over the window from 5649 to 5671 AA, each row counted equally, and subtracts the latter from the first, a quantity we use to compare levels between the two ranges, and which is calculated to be -0.004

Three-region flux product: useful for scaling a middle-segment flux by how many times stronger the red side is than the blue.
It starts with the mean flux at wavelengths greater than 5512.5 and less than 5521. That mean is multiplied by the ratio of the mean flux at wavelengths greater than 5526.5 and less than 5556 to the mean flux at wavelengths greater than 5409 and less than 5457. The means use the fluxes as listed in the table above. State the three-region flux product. 3.03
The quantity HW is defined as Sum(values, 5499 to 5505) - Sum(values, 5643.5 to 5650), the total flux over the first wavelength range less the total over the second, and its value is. -1.2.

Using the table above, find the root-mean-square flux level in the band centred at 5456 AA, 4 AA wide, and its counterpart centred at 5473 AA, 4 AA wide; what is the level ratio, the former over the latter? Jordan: 0.82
